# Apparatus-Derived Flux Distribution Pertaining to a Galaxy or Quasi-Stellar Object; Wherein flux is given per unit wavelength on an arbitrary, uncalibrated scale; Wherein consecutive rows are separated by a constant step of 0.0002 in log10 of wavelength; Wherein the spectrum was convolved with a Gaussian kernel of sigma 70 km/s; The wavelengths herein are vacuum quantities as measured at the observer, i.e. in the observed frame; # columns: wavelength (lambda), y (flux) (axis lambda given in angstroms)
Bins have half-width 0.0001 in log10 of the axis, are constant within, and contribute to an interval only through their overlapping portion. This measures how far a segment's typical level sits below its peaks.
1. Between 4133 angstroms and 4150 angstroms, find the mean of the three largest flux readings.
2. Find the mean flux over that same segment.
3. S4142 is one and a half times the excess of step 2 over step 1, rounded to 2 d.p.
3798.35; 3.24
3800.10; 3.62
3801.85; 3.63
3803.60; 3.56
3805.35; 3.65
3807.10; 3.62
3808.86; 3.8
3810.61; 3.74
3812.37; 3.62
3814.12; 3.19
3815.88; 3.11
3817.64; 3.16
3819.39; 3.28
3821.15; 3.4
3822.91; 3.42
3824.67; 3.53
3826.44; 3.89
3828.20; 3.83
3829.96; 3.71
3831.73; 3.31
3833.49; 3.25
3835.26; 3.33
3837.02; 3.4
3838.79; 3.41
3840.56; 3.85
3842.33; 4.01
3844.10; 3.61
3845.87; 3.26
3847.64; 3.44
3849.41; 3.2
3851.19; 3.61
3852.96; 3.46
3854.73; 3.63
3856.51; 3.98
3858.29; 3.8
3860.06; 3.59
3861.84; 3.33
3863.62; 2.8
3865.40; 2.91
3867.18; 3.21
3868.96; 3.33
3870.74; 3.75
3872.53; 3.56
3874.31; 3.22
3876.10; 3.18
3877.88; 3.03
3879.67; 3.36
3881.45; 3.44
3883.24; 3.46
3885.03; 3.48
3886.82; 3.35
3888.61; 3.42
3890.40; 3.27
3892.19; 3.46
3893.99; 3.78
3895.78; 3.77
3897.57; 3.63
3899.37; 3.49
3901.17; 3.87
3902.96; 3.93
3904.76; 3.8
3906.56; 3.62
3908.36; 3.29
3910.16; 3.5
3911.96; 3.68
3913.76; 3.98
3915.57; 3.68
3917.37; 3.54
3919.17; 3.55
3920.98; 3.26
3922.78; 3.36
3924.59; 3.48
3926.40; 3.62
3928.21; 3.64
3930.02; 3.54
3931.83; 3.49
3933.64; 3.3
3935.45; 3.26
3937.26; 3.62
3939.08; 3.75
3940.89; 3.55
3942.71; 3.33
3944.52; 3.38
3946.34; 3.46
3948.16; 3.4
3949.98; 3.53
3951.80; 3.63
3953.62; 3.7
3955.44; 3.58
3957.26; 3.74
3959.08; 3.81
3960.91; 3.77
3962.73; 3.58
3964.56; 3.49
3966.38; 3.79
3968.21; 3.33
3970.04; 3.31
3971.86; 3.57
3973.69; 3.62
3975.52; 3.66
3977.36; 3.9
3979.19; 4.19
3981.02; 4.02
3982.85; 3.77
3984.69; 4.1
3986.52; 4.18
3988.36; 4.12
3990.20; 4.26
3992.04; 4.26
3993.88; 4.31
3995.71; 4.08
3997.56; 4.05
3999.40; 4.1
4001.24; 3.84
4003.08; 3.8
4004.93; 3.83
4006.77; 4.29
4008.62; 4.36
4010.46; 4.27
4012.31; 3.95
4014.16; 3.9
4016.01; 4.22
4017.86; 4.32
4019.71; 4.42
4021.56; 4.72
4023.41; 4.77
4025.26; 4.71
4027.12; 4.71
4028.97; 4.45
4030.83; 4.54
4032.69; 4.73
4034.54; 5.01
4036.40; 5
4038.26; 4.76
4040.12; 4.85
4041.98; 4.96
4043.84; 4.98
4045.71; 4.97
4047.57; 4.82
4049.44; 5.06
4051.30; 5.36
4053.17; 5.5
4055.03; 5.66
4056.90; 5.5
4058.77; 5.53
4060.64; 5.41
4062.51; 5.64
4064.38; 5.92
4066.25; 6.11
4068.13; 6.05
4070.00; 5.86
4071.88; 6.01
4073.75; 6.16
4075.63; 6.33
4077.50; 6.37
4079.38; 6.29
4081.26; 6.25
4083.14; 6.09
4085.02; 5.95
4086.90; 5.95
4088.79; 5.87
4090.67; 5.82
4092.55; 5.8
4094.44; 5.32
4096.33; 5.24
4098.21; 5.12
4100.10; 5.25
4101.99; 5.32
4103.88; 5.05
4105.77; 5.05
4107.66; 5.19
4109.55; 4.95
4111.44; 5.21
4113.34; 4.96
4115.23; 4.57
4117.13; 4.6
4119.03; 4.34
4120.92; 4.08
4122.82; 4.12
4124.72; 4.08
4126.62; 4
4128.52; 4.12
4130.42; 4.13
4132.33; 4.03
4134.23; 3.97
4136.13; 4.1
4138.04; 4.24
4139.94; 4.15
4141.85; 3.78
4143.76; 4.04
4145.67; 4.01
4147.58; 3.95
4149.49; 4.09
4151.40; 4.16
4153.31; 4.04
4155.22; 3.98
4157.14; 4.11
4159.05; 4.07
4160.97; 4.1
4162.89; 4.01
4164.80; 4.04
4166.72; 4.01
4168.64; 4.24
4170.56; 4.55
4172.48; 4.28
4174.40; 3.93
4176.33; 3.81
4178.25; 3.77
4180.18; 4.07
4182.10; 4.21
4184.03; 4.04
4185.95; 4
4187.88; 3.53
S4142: -0.19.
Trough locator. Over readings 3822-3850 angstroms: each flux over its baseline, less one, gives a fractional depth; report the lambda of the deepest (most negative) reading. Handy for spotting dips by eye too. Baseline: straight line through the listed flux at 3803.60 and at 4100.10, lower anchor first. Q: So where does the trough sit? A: 3849.41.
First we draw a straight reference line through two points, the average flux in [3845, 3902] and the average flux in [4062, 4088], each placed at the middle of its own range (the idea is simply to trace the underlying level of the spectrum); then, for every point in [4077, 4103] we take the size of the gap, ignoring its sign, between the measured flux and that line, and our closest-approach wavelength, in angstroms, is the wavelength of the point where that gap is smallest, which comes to 4083.14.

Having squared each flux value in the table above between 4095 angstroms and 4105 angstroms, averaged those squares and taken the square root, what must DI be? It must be 5.2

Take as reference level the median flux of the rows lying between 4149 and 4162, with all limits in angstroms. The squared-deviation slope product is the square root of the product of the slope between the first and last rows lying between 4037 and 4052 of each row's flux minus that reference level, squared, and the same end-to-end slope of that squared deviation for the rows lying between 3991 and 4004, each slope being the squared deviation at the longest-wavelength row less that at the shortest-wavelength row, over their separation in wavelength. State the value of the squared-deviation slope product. 0.021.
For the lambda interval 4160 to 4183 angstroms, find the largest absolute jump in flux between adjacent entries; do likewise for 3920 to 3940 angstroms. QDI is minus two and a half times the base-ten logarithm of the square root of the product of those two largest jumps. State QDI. 1.12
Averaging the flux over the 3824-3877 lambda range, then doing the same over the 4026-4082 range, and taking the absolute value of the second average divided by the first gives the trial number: 1.56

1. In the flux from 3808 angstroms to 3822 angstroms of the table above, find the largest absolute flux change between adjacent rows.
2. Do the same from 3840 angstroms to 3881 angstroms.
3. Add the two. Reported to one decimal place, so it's 1.0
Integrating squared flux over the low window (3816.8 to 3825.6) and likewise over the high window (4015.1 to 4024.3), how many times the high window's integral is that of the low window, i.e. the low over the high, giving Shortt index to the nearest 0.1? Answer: 0.5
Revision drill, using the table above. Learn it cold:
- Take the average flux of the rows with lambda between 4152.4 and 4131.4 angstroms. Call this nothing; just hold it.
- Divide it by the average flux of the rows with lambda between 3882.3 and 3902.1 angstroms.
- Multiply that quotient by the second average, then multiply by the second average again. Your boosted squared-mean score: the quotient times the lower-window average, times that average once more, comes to 14.3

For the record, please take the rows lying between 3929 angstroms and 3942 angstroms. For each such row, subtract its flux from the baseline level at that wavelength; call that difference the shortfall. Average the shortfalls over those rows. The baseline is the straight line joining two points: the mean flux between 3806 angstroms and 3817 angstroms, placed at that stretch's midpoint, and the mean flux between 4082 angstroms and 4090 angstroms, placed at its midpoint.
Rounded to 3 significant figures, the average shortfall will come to 1.12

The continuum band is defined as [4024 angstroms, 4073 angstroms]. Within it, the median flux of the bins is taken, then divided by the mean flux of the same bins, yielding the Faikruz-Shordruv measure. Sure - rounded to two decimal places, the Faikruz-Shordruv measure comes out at 0.96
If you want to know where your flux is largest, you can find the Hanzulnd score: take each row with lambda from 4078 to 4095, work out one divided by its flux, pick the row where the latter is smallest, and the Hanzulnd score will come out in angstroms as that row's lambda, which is 4079.38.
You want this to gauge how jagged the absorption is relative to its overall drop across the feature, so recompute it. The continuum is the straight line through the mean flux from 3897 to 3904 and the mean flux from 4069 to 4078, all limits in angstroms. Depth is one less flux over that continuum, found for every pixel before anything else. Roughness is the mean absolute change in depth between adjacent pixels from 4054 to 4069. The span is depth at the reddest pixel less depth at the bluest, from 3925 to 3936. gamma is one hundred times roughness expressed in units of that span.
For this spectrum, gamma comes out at 22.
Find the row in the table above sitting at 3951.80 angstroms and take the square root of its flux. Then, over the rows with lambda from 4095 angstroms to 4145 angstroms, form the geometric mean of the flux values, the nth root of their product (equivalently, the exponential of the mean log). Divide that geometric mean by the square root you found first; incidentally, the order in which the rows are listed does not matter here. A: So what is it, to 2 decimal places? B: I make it 2.36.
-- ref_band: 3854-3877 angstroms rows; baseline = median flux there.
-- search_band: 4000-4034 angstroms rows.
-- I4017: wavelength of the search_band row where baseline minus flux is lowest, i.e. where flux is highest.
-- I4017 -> 4023.41 angstroms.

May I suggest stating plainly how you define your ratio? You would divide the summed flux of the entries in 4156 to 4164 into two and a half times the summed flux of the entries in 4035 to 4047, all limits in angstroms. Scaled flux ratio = 4.5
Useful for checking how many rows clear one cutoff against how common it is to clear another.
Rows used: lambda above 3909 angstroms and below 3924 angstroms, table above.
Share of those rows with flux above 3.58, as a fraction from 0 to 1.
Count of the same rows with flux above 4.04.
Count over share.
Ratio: 0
